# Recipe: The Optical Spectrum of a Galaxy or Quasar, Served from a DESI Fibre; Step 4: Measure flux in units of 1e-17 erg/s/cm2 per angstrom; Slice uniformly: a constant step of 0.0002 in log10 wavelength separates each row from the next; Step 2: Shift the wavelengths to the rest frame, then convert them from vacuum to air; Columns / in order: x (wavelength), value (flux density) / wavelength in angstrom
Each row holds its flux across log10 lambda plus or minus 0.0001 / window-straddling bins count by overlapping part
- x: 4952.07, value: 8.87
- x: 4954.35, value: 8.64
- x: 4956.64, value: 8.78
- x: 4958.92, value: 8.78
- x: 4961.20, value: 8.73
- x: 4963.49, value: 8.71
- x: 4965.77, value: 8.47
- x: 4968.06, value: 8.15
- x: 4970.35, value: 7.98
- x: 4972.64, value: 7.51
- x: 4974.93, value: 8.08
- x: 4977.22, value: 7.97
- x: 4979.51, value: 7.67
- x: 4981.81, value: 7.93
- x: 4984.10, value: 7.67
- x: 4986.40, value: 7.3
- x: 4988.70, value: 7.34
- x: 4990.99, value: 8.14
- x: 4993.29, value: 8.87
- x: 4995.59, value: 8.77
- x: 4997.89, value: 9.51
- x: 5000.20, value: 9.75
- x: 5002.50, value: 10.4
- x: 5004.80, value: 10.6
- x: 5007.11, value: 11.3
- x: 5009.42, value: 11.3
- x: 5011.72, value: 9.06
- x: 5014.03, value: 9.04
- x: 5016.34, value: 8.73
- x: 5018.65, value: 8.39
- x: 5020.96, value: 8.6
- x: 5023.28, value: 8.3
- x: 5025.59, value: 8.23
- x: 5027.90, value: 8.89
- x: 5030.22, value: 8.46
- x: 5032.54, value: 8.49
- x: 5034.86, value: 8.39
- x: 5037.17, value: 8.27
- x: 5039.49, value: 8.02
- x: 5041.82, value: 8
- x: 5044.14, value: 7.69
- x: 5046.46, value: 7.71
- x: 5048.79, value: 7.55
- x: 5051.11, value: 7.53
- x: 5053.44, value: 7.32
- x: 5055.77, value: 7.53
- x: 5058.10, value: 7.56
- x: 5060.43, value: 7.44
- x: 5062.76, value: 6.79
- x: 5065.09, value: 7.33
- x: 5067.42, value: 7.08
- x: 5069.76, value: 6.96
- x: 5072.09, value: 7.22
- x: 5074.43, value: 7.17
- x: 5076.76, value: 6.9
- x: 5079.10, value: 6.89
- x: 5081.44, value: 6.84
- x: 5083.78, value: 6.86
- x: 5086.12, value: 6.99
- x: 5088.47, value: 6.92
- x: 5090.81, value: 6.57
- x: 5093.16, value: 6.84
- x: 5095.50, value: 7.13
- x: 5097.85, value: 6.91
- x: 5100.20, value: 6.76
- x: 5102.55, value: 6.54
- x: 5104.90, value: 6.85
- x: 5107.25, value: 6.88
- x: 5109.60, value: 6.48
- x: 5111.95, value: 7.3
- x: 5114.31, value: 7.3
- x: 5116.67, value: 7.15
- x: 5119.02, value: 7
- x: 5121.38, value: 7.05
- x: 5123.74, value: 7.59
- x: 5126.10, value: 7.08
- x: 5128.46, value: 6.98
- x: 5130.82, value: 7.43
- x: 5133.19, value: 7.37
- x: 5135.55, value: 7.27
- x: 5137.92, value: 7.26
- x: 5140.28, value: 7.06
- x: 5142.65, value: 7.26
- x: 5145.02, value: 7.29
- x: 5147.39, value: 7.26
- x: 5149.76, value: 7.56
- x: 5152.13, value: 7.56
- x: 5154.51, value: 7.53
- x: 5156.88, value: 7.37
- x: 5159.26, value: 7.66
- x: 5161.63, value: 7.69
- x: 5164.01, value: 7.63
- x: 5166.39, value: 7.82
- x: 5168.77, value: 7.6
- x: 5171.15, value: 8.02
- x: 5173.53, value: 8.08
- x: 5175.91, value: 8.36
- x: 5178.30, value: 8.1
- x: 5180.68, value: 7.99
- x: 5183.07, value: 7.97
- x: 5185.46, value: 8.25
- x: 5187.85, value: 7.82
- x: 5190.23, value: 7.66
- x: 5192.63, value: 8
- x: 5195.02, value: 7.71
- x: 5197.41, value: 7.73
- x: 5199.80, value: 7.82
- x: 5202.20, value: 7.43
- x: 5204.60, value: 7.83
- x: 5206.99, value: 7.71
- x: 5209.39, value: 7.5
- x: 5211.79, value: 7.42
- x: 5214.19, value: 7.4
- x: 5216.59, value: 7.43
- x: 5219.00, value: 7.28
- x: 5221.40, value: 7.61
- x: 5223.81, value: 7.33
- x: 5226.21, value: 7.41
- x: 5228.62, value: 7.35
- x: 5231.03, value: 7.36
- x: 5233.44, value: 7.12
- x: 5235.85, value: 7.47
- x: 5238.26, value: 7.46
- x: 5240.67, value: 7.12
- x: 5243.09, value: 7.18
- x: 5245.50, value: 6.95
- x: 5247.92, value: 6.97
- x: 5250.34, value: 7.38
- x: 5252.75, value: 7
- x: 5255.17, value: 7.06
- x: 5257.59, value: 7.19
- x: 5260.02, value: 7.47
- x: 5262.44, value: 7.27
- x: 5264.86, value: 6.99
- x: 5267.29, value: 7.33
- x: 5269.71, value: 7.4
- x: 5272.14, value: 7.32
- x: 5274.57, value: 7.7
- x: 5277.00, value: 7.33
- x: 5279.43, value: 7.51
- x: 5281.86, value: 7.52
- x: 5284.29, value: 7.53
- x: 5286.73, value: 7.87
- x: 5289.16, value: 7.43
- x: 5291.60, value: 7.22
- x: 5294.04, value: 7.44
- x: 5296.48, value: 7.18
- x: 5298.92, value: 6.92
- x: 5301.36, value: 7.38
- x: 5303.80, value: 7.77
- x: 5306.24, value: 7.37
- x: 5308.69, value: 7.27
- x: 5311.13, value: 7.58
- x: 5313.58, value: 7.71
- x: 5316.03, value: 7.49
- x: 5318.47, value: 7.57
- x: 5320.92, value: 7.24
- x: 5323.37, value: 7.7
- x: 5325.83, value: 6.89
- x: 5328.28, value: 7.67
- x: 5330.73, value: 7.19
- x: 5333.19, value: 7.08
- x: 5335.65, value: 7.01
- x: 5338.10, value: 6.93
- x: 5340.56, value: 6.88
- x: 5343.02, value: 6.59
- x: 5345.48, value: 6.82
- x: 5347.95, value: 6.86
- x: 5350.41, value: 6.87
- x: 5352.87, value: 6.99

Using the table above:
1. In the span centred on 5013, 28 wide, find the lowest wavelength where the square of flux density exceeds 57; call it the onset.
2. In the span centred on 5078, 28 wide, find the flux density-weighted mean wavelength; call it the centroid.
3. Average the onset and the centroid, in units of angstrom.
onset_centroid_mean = 5039.0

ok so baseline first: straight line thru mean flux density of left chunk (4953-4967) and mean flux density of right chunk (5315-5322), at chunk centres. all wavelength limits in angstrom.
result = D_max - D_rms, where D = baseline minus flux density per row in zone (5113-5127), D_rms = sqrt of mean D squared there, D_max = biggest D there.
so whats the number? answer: 0.18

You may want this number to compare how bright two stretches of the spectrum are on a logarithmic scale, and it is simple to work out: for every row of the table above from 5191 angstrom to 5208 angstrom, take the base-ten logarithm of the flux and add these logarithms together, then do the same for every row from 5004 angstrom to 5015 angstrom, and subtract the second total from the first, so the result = 1.2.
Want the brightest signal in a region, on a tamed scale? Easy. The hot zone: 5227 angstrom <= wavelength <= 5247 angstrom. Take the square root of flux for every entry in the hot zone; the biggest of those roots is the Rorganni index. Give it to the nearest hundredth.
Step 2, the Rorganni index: 2.73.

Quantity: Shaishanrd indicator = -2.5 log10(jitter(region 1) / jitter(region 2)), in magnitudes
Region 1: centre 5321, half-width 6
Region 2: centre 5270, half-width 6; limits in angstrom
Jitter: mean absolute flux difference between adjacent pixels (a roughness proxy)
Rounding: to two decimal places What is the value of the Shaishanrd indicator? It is -0.71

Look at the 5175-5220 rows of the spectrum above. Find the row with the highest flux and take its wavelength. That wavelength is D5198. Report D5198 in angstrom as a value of 5175.91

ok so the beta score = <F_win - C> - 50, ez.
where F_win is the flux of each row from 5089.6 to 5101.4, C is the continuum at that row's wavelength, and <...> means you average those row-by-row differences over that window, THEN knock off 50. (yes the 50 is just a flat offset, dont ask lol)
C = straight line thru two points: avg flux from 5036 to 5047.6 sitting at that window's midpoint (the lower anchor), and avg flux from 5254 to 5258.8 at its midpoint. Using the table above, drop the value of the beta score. -50.9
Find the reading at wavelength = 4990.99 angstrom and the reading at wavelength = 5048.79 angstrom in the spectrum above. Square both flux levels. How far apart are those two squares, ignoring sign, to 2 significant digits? 9.3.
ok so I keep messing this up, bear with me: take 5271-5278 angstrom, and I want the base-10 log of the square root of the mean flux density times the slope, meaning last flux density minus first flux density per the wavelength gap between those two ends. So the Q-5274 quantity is -0.91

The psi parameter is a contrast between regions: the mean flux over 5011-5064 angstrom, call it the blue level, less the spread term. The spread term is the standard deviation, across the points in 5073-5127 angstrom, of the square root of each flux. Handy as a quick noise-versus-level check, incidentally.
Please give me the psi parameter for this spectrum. 8.0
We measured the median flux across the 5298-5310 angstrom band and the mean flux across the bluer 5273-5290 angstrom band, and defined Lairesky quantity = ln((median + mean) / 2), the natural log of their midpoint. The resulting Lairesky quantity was 2.01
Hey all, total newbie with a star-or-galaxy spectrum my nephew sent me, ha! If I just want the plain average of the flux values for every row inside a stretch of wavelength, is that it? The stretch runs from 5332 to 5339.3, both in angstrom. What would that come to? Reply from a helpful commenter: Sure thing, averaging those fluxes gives 7.0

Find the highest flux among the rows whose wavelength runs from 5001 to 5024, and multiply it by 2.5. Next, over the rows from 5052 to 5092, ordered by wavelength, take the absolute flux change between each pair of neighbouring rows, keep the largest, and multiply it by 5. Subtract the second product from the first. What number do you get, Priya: 25.0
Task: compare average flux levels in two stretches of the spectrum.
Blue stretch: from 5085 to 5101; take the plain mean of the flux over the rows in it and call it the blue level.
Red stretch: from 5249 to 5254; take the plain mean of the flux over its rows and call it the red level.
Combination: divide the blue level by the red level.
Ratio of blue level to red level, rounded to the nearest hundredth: 0.96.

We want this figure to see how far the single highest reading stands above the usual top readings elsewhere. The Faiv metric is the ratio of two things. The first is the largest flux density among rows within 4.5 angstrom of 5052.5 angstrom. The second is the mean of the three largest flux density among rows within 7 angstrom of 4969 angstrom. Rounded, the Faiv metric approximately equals 0.89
